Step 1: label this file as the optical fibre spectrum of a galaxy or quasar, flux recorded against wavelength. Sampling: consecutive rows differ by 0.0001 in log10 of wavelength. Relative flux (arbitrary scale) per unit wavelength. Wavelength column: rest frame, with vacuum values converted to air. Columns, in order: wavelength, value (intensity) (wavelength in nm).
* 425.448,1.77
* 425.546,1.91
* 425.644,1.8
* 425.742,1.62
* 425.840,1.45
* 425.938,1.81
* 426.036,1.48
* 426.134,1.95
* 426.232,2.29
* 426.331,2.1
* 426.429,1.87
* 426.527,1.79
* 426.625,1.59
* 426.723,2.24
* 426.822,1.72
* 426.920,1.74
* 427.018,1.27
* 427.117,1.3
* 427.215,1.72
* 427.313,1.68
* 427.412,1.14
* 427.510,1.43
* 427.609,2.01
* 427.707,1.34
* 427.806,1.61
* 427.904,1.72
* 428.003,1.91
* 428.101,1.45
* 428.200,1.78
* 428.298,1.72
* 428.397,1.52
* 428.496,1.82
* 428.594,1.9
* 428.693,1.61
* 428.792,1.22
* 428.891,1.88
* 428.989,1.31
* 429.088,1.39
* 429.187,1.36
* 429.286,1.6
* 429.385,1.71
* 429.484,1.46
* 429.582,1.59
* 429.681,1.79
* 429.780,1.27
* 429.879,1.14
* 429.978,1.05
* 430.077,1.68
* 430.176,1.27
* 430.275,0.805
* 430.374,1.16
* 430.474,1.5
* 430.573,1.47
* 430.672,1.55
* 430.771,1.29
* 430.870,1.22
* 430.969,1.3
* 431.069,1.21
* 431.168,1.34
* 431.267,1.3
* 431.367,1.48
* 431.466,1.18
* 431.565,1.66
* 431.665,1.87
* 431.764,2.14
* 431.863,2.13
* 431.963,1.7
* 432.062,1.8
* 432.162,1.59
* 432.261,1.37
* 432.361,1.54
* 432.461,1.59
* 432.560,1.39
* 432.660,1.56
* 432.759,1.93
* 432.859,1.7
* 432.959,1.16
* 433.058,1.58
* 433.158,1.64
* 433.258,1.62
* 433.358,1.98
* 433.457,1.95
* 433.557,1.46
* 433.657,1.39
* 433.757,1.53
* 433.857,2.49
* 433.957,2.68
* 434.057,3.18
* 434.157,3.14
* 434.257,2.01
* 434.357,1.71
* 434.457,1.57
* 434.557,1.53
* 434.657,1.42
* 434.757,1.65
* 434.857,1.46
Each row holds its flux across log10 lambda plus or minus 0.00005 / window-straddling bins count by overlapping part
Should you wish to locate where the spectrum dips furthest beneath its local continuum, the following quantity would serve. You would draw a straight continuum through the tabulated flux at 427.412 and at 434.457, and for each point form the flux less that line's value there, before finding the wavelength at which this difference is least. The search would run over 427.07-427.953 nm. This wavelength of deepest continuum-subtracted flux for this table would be 427.412 nm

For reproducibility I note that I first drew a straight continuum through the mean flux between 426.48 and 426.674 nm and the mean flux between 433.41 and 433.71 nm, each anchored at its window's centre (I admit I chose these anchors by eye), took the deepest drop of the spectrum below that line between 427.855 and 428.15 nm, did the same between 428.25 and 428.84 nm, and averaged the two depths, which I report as 0.33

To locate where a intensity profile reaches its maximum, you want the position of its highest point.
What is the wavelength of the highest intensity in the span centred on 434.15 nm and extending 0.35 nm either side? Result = 434.057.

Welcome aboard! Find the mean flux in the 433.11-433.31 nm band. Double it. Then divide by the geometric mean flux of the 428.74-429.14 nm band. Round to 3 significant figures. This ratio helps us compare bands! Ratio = 2.28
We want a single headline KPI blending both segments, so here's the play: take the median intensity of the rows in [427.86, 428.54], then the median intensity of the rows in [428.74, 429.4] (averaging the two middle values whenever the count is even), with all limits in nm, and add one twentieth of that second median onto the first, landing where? 1.79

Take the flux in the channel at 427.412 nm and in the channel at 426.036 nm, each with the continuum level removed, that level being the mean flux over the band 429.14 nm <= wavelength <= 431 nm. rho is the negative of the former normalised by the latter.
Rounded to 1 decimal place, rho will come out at 2.4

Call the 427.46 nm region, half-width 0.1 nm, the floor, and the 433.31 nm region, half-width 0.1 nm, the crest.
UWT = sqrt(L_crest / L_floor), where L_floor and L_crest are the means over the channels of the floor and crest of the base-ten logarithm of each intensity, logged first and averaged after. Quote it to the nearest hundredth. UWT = 1.54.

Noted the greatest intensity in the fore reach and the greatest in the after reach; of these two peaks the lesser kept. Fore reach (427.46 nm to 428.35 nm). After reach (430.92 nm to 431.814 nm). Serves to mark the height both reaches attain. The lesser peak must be 2.01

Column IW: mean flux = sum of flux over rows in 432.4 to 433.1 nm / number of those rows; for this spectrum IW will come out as 1.56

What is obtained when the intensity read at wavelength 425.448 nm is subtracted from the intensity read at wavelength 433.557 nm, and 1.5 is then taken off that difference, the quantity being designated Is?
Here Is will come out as -1.81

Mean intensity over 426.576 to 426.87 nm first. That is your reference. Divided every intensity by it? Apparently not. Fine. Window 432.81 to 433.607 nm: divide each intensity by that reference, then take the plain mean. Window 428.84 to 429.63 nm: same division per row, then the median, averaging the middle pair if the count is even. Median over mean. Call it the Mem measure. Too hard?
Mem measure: 0.93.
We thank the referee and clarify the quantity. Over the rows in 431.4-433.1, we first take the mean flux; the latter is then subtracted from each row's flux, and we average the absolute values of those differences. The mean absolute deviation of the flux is 0.21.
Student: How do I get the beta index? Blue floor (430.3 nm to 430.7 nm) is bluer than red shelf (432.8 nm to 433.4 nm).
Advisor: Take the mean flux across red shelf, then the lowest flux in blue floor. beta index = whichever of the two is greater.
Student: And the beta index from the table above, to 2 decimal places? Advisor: 1.61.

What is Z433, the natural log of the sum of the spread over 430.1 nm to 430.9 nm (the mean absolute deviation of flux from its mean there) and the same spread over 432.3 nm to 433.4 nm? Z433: -1.14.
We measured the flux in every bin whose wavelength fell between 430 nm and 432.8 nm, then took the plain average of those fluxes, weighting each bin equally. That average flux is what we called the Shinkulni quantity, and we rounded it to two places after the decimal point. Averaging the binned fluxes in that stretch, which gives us 1.50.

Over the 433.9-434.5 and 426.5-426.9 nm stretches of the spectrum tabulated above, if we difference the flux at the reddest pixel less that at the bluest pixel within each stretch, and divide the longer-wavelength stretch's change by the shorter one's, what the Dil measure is 16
